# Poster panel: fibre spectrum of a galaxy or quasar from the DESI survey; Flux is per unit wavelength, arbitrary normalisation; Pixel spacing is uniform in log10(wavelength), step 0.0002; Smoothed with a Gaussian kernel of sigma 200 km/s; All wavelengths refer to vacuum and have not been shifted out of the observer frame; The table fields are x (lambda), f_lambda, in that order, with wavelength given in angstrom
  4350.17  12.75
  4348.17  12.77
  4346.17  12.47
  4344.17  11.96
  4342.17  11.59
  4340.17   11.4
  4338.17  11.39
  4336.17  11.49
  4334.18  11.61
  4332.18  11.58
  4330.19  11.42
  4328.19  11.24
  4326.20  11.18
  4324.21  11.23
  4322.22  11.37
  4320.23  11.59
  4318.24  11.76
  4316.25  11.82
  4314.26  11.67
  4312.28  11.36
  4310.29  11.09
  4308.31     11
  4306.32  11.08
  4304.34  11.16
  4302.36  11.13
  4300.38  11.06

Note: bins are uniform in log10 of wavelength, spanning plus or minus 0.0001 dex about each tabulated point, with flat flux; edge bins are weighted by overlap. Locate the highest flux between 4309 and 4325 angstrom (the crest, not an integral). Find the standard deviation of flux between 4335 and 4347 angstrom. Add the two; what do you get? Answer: 12.2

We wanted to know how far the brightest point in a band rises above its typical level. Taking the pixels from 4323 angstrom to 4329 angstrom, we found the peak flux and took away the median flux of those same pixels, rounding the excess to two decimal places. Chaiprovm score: 0.01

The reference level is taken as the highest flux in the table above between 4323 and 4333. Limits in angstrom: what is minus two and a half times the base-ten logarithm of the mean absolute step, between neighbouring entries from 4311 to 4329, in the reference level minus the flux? 2.10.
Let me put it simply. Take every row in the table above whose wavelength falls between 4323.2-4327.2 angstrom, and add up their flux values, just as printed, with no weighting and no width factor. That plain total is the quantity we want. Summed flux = 22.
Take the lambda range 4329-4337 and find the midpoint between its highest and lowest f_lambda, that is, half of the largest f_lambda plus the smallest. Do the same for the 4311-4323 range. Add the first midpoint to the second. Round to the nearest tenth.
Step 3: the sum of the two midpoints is 23.1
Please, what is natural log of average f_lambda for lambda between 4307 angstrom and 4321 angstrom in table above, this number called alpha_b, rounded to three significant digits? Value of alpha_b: 2.44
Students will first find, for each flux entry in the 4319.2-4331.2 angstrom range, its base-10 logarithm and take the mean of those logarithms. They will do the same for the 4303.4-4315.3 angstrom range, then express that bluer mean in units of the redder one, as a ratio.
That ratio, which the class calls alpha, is 0.996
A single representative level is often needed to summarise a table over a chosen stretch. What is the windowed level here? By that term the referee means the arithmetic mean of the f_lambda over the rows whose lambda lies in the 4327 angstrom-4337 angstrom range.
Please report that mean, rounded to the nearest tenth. 11.5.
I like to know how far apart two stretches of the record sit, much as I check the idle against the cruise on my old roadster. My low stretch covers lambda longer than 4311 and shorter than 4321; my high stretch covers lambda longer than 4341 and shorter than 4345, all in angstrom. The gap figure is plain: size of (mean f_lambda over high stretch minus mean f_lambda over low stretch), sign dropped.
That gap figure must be 0.13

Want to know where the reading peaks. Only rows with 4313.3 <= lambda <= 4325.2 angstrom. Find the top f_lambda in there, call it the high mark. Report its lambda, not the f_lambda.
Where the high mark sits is 4316.25 angstrom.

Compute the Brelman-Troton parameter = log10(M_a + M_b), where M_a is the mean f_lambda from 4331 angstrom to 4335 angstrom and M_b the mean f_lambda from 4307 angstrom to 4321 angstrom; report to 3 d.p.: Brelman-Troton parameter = 1.363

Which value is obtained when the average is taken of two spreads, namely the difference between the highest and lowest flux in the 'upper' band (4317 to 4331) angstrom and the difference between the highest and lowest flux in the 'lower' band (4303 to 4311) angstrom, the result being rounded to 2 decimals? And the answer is 0.37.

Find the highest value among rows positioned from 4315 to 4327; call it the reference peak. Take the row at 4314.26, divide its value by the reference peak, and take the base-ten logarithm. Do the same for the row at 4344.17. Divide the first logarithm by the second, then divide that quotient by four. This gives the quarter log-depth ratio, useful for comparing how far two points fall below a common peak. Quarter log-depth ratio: -0.3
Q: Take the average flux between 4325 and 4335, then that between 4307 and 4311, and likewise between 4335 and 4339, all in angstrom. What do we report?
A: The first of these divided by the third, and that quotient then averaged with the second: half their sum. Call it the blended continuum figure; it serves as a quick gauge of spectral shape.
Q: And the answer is 6.02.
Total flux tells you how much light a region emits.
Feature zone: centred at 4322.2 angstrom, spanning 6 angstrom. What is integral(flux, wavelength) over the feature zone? 68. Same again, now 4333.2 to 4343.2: 115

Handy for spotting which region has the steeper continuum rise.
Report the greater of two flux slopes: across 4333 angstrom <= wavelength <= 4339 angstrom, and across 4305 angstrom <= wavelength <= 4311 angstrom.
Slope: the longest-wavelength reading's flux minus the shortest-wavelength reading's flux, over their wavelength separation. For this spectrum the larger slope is 0.00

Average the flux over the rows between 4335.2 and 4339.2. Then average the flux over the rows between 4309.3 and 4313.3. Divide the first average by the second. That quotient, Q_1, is 1.02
